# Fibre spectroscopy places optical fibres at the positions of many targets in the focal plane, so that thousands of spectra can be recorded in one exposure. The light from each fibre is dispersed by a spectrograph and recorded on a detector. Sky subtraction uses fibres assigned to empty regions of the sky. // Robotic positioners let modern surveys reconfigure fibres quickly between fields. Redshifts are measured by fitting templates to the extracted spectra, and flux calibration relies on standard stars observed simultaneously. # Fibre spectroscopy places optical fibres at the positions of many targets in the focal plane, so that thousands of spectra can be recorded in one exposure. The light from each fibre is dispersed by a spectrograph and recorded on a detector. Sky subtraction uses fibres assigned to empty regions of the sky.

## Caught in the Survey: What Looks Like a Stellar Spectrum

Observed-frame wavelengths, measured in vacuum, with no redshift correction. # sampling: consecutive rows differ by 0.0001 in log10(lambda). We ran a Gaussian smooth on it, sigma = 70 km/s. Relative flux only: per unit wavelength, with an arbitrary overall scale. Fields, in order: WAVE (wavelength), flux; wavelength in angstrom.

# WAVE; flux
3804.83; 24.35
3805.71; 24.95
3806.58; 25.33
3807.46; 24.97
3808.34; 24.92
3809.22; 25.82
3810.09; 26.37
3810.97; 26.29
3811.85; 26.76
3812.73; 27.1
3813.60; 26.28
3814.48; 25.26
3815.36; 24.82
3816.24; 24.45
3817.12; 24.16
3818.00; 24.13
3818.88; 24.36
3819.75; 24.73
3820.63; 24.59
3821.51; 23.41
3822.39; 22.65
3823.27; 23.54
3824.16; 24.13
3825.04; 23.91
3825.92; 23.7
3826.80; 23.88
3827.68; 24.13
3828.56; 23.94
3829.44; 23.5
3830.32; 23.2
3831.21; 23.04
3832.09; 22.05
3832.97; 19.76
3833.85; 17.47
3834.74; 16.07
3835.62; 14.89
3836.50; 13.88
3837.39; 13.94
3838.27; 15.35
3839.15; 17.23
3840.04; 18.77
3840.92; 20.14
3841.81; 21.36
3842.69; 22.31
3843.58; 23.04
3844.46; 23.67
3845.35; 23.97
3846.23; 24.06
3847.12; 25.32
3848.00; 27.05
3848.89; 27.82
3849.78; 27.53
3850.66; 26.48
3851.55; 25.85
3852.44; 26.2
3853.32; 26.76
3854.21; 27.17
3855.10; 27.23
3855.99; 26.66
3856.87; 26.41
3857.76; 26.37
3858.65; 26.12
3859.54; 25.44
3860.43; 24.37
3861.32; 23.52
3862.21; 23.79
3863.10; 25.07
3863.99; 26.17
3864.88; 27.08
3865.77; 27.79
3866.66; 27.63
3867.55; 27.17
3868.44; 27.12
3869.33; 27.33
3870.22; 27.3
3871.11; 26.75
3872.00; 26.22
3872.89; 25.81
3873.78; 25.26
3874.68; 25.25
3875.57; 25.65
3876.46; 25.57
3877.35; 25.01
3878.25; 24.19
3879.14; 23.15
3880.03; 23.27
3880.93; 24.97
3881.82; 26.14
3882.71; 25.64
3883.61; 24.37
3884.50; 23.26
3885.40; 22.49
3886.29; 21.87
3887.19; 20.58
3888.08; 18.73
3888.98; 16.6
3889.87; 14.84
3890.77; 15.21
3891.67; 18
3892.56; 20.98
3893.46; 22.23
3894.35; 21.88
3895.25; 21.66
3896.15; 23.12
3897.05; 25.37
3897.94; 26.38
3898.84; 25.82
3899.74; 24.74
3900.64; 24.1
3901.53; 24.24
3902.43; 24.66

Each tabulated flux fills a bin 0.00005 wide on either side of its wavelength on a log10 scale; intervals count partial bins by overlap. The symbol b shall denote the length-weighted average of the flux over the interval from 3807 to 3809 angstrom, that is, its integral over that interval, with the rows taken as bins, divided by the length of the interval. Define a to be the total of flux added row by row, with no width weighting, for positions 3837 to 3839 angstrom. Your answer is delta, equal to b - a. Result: -4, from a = 29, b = 25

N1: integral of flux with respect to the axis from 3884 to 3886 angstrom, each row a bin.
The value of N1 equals 46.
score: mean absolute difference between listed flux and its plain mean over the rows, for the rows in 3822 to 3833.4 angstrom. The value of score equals 0.81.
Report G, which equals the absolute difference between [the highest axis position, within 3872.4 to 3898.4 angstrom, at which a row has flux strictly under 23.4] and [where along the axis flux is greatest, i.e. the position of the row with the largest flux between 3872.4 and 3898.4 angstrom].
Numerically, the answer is 1.8 angstrom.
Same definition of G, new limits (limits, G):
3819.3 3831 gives 10.6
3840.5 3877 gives 5.3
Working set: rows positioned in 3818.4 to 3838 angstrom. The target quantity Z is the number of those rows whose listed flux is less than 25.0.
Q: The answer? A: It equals 22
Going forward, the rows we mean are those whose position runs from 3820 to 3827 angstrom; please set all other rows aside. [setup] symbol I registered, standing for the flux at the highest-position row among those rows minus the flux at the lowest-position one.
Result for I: -1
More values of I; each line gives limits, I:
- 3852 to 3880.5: -3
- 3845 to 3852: 2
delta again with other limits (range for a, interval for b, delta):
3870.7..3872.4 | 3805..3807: -28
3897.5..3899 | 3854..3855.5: -25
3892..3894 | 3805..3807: -18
